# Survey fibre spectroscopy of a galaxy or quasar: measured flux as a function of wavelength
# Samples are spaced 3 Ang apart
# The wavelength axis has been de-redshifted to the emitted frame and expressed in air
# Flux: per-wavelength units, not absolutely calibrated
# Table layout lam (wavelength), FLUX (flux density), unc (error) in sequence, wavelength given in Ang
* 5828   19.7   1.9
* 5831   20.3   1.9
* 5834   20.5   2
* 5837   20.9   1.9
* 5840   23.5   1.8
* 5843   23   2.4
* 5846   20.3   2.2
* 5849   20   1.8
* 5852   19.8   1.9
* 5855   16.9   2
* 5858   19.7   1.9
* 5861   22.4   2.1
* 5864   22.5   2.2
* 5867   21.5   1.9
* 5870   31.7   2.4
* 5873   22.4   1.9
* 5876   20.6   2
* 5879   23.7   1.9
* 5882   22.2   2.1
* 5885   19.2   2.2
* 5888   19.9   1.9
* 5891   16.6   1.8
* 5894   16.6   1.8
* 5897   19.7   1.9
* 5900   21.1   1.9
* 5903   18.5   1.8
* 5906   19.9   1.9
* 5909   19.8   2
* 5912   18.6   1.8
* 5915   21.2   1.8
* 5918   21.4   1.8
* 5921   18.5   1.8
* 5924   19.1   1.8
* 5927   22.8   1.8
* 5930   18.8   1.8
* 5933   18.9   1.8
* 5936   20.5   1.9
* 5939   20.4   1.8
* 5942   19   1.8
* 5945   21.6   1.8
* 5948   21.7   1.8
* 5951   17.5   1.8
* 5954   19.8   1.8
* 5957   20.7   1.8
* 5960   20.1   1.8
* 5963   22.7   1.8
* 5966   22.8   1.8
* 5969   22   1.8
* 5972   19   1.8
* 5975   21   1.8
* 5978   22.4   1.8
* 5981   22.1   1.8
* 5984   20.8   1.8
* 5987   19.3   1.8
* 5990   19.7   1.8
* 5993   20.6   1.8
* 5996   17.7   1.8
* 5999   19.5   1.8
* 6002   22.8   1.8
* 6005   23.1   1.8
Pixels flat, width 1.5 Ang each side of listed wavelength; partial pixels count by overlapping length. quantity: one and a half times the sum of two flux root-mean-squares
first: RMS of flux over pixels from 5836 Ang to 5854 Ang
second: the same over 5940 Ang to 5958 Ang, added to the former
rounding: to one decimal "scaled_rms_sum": 62.1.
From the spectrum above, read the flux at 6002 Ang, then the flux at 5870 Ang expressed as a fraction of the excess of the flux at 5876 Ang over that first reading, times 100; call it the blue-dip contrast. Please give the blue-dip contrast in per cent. -1441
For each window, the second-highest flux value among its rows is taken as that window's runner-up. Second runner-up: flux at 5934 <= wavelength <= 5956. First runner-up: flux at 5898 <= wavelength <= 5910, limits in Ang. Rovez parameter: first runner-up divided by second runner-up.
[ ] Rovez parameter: 0.92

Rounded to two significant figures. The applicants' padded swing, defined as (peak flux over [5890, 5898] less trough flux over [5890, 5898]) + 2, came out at 5.1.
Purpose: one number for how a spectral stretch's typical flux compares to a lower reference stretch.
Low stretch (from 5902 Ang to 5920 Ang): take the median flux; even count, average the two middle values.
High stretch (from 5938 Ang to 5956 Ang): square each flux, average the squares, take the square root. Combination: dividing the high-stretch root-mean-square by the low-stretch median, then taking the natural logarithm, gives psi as 0.010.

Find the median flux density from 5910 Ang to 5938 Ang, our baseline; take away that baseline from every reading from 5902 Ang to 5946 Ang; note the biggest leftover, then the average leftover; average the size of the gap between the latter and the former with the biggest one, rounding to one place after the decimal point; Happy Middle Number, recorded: 3.3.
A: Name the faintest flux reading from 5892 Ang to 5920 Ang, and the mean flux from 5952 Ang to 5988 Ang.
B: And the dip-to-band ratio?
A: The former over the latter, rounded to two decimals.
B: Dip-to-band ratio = 0.79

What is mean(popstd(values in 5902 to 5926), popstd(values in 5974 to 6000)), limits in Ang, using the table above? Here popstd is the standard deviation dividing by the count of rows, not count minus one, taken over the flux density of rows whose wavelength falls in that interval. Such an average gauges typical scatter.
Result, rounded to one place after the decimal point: 1.2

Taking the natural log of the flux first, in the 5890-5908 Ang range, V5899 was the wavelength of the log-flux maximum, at 5900 Ang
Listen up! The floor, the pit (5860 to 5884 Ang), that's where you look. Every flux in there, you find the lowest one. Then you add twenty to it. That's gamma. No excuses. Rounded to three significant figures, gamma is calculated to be 40.6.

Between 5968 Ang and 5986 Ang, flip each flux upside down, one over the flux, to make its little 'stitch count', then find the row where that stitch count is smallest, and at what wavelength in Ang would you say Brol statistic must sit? 5978 Ang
